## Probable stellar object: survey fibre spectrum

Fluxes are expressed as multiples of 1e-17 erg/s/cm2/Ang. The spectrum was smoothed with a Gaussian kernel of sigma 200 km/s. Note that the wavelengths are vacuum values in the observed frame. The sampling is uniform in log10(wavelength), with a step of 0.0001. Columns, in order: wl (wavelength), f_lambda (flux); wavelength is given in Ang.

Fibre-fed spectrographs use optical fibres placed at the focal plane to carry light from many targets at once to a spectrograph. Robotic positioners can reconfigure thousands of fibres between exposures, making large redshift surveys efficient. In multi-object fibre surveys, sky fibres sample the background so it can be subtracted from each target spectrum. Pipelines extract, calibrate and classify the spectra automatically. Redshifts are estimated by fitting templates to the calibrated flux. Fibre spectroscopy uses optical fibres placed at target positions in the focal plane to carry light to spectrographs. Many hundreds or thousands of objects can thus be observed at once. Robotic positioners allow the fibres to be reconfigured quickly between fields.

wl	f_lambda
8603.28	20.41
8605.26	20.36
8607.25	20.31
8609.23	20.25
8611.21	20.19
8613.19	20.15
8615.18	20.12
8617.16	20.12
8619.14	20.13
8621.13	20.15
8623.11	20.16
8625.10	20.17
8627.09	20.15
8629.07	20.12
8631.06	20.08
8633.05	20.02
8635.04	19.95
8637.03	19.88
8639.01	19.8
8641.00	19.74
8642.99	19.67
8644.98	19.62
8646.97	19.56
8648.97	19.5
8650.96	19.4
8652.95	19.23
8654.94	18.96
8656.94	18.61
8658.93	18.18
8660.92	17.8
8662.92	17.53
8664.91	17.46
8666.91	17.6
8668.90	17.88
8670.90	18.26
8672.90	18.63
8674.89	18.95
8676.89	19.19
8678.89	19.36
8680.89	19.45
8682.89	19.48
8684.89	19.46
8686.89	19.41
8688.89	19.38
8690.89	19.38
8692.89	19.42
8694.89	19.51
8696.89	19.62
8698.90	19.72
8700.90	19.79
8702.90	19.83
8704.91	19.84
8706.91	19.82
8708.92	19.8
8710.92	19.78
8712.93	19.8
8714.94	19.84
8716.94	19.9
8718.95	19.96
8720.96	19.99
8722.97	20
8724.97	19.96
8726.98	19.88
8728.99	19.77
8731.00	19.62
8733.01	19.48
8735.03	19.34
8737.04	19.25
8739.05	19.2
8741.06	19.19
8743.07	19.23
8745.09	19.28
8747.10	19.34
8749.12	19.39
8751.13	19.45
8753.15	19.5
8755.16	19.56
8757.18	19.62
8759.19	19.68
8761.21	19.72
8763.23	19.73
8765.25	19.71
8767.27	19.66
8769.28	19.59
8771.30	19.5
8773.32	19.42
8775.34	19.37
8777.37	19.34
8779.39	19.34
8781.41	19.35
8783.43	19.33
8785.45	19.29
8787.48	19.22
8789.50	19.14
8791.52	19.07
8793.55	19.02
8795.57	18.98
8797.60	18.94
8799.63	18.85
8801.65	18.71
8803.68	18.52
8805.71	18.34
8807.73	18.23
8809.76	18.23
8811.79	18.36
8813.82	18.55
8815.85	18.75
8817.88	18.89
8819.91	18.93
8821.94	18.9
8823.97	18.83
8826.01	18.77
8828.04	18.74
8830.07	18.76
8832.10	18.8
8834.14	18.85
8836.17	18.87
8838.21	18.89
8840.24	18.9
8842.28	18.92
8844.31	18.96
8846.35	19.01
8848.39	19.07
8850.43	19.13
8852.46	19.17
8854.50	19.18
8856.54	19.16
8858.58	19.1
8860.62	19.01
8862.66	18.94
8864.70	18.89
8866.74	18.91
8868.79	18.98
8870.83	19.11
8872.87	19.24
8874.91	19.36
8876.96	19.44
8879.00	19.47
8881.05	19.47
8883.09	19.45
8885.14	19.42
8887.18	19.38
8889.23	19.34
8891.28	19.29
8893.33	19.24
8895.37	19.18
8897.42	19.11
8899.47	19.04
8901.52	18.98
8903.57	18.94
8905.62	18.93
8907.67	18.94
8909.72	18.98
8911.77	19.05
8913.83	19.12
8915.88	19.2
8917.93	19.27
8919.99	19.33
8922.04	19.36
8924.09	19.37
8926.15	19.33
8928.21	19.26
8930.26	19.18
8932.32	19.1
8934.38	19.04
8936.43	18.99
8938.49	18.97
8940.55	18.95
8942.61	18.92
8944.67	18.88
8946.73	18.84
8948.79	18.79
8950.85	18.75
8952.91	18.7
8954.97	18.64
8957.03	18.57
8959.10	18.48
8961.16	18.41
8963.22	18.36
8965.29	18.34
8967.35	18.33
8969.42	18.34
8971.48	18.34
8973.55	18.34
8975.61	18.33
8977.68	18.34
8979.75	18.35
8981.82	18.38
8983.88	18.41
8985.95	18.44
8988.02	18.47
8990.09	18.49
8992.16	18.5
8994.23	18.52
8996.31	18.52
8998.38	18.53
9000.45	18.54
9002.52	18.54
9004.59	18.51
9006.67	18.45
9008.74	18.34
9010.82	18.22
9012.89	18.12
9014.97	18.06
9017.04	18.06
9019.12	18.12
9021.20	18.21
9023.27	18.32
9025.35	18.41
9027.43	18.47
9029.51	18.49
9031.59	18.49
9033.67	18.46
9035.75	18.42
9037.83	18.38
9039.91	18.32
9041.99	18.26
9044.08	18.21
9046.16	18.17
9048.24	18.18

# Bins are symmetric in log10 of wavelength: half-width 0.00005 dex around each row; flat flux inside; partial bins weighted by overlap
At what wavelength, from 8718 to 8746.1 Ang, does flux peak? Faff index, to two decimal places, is 8722.97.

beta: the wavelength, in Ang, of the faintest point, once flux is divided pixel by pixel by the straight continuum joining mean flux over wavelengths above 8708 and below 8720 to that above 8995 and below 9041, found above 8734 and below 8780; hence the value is 8741.06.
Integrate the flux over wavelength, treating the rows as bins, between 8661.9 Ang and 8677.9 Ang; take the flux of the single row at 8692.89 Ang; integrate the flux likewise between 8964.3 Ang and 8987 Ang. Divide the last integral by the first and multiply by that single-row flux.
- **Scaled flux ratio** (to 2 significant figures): 28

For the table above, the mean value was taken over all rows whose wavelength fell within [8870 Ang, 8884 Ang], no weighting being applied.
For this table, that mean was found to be 19.4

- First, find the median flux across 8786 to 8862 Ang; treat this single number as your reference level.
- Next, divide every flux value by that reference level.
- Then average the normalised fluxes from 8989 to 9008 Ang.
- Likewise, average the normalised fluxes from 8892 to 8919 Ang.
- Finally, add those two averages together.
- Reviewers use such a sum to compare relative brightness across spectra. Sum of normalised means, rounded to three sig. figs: 1.99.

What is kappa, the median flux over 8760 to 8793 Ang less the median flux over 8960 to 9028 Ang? 1.00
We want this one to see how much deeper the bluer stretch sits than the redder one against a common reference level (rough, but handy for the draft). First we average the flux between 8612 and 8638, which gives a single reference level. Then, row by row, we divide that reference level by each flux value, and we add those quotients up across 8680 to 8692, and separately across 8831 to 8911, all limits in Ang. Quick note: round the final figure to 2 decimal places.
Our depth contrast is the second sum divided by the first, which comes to 6.61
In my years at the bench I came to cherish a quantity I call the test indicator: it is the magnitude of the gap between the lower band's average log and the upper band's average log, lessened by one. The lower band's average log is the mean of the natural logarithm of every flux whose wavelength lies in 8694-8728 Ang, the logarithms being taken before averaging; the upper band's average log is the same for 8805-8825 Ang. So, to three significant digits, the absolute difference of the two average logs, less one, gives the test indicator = -0.936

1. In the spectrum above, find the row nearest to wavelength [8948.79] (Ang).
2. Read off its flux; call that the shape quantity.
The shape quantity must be 18.79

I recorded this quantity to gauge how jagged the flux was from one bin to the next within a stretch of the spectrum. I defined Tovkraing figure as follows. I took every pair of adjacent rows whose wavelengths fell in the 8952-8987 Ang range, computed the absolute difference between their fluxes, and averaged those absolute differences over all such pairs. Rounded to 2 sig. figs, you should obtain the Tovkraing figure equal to 0.031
